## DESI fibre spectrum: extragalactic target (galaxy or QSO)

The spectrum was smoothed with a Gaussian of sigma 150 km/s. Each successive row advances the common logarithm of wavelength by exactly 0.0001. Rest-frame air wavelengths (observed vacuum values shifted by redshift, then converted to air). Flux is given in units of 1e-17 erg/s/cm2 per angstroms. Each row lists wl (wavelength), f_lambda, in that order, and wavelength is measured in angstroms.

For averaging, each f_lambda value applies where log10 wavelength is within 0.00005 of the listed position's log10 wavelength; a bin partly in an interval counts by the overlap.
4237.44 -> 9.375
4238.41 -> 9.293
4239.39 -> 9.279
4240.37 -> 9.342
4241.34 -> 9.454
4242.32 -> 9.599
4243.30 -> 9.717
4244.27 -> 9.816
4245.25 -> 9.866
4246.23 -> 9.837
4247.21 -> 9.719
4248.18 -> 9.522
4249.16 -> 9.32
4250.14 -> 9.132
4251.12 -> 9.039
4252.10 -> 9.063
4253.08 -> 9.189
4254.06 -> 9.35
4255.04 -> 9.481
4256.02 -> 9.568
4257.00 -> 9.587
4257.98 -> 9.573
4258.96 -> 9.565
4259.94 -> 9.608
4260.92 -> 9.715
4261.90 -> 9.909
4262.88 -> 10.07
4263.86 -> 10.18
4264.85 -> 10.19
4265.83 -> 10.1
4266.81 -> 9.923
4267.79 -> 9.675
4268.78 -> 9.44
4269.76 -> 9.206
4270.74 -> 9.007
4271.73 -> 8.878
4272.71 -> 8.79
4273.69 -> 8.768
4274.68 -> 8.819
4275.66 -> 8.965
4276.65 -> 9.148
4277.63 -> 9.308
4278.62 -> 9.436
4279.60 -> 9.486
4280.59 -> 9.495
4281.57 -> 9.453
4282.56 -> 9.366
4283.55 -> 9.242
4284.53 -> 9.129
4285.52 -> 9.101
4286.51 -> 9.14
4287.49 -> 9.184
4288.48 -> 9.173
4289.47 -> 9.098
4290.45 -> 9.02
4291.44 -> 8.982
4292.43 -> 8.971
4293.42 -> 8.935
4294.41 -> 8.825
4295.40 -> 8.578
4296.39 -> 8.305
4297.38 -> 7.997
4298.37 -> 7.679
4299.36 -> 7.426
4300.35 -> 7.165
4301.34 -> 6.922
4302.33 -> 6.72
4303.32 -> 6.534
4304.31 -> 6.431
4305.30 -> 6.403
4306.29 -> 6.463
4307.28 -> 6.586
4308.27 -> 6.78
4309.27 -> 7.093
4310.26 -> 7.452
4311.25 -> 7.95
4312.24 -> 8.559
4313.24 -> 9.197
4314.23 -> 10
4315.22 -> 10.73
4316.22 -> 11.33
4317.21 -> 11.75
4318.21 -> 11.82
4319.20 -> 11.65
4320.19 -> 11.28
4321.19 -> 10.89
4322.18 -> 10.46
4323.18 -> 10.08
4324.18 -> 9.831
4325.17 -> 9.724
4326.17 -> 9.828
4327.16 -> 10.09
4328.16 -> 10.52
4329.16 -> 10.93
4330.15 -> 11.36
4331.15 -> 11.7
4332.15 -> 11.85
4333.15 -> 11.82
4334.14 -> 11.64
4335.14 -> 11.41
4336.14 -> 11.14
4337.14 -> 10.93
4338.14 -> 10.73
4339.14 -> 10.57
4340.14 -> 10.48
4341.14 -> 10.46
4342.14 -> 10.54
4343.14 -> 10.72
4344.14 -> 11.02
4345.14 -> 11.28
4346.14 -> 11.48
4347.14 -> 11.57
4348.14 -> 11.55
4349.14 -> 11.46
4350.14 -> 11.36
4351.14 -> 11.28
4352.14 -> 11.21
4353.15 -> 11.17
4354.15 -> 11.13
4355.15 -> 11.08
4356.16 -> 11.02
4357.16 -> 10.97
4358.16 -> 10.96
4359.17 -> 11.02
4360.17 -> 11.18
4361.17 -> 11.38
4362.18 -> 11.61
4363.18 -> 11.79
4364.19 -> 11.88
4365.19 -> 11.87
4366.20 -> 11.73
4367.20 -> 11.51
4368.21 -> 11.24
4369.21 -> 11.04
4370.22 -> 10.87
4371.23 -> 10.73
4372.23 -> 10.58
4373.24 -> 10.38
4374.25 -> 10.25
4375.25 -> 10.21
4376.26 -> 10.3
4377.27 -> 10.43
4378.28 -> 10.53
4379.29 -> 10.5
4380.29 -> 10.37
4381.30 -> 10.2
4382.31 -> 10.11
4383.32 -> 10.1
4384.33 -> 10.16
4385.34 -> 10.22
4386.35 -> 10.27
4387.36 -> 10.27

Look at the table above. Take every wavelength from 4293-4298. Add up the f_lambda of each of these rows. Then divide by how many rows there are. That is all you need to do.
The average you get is 8.5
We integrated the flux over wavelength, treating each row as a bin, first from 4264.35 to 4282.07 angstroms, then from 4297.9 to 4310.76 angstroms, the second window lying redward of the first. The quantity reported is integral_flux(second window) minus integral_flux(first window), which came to -77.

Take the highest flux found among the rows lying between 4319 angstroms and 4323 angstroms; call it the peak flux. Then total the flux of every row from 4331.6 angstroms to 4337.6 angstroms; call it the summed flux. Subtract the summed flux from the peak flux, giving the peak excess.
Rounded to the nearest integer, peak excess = -57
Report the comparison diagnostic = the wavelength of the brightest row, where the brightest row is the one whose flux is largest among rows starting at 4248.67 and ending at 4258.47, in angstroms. 4257.00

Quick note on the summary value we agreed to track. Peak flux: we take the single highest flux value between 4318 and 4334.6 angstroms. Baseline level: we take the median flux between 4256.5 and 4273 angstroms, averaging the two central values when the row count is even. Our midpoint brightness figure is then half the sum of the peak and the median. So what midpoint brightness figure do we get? 10.7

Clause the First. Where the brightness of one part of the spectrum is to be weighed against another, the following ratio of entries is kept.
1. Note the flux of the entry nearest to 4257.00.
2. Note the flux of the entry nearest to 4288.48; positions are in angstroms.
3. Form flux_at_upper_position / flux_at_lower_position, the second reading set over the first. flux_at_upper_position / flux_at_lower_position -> 0.96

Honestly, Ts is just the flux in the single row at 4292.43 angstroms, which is 8.971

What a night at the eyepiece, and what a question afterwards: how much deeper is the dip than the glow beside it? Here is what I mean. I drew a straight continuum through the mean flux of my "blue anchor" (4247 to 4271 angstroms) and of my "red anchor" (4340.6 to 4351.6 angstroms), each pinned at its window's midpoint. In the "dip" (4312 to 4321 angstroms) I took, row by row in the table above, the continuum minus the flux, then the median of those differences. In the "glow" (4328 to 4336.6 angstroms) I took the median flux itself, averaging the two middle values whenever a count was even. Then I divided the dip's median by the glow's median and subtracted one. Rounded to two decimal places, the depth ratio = -1.05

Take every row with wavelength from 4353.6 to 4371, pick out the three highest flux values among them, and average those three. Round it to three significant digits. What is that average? 11.8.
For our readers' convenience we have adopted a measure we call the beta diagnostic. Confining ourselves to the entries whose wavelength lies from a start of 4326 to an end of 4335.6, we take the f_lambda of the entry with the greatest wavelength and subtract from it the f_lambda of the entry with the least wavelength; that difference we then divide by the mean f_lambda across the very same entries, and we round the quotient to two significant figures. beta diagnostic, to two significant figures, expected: 0.14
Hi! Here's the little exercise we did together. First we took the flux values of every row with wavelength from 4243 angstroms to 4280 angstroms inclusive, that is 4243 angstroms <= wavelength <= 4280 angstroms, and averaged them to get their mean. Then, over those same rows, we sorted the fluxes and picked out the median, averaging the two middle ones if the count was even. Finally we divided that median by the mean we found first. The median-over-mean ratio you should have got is 1.00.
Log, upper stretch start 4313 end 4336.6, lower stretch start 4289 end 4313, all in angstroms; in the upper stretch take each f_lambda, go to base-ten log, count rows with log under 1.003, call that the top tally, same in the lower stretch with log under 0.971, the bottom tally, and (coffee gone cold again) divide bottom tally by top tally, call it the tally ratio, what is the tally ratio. 4.8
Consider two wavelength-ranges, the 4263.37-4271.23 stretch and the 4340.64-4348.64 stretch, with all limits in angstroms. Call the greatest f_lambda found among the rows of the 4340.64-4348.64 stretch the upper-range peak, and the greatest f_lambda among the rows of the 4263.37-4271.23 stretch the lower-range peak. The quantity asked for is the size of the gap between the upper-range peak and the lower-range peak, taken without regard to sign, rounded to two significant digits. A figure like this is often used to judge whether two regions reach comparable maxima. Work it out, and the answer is 1.4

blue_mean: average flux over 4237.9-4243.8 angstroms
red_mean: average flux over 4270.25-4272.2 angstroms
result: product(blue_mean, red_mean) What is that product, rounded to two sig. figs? 84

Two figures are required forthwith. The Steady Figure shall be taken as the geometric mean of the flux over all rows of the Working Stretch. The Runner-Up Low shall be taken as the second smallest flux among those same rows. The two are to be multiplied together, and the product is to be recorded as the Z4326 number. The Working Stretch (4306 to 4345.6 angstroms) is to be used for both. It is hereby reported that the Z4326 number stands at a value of 66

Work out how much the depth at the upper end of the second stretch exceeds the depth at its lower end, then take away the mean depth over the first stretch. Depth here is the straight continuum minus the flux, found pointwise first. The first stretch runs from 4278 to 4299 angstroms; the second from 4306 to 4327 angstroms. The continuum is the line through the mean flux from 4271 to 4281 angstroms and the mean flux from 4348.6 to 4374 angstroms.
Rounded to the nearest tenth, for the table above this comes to -3.3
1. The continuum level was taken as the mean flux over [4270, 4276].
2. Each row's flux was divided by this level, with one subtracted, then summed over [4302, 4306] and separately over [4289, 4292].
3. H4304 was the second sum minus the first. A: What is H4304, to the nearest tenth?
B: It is 1.1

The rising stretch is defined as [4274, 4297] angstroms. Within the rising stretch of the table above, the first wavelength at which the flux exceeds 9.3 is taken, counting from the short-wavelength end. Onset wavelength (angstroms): 4277.63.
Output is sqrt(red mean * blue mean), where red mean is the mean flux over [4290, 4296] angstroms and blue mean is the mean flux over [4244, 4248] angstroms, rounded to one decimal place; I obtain 9.3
